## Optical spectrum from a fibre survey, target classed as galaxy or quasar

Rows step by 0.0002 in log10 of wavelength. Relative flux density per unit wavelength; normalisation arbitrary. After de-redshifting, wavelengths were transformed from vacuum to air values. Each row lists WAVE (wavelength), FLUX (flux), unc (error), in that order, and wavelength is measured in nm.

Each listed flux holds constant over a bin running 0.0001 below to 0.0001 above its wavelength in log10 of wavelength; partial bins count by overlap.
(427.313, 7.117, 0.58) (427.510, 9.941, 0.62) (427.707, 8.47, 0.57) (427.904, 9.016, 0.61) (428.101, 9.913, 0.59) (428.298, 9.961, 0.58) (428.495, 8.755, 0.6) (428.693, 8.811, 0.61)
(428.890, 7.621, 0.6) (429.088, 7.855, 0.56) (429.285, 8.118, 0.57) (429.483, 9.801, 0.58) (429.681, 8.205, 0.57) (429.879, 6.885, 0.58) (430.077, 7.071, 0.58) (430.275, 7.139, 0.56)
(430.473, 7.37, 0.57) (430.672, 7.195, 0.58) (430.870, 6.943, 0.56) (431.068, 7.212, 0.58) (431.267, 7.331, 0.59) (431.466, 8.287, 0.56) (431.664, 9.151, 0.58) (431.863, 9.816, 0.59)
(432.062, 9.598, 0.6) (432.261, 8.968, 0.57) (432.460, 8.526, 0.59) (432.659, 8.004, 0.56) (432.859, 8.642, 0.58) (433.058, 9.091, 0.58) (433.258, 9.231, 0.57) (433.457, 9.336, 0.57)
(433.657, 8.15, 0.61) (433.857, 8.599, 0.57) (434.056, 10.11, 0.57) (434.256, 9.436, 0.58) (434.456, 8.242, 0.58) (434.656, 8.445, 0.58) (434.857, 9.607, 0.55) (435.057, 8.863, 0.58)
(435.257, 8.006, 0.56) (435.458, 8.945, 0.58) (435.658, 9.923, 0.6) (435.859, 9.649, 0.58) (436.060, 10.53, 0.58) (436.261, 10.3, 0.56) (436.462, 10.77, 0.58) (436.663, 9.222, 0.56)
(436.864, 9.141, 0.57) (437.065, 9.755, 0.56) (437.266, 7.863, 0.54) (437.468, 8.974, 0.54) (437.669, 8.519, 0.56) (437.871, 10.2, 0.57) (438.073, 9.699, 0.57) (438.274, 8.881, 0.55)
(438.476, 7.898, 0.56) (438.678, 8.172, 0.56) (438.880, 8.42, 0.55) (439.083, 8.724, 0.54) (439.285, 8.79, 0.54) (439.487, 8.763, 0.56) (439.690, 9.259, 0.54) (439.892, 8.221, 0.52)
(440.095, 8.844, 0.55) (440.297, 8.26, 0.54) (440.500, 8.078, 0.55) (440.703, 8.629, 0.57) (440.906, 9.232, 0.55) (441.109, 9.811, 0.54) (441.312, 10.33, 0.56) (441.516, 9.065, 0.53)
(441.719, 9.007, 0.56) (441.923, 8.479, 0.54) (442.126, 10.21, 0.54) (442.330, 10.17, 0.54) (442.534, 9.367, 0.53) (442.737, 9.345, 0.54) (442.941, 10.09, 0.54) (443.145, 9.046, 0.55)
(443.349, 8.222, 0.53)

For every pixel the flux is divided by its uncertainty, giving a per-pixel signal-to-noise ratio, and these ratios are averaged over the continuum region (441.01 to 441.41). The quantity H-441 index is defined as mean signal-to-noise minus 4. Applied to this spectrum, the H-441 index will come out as 14.3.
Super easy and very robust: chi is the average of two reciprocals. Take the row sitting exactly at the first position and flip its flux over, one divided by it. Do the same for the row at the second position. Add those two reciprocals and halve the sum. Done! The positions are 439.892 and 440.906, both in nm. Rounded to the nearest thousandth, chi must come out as 0.115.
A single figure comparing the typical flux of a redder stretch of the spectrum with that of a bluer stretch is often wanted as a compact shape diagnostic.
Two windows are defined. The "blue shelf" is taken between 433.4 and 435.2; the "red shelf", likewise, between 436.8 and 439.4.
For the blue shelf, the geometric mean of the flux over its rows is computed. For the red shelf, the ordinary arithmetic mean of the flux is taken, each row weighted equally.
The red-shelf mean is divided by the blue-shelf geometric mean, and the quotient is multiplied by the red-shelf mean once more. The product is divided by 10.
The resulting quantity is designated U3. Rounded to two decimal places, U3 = 0.87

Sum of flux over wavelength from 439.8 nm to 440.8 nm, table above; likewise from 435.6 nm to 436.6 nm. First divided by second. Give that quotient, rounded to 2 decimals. 0.82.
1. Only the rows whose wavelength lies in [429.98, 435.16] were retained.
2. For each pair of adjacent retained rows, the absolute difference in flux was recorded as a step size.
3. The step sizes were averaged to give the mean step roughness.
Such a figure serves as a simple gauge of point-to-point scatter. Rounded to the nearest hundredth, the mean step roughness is 0.55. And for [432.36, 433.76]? 0.51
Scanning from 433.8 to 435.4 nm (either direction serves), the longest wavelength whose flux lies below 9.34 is 435.257 nm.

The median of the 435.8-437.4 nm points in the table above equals 9.70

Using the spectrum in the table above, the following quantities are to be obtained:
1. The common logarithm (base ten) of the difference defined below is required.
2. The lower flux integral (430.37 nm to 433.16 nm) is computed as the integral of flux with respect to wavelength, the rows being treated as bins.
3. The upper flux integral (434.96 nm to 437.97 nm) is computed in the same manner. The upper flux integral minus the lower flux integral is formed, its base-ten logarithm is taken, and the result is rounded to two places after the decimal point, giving 0.71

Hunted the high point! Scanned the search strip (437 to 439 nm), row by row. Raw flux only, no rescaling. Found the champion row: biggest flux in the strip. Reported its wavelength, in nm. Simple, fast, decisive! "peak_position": 437.871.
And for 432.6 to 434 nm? 433.457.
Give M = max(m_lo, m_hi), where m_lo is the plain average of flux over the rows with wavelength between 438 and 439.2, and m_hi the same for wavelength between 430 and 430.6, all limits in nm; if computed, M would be 8.6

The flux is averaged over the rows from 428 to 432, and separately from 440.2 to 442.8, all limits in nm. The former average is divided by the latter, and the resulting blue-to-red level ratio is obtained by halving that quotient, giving 0.443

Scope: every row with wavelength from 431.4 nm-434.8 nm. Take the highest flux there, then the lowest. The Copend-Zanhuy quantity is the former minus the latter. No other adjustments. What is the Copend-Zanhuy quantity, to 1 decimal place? 2.1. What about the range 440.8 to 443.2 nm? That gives 1.9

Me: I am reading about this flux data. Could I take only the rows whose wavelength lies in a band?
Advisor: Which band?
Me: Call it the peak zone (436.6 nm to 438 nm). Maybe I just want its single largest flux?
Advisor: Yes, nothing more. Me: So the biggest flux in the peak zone 10.2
